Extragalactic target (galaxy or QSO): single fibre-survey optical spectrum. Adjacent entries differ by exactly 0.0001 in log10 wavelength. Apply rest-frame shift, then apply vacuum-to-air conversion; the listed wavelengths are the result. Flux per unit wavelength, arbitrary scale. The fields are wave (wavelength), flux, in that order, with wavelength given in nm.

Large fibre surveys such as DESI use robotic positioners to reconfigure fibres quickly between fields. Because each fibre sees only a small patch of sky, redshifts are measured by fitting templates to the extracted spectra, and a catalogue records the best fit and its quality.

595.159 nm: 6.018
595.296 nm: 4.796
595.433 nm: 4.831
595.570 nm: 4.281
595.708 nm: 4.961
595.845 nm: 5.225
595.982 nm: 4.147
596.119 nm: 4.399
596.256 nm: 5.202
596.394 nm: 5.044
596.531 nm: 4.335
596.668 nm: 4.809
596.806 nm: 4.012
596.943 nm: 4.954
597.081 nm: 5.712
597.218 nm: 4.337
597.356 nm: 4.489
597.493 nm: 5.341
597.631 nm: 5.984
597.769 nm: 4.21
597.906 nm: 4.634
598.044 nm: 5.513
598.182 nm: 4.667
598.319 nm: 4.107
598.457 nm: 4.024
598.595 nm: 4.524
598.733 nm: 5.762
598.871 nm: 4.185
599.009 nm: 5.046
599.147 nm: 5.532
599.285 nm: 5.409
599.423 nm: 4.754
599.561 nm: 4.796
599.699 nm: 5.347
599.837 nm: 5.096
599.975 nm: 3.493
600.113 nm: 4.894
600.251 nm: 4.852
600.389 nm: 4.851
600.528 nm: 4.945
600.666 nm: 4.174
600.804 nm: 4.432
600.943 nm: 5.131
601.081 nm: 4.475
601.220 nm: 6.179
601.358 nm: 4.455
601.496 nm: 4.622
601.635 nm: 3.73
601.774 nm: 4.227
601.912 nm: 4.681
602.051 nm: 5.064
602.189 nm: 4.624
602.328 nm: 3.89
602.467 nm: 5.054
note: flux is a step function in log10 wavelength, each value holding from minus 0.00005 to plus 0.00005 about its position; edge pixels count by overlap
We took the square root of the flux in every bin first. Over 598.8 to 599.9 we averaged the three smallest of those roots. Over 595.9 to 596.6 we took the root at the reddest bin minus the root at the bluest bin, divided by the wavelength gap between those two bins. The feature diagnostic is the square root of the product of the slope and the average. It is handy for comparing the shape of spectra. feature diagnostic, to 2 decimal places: 0.42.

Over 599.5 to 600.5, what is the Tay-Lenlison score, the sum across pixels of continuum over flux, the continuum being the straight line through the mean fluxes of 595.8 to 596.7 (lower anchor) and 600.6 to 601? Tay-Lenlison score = 7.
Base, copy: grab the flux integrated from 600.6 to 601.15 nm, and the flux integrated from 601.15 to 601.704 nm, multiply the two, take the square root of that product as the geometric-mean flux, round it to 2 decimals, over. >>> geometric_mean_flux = 2.57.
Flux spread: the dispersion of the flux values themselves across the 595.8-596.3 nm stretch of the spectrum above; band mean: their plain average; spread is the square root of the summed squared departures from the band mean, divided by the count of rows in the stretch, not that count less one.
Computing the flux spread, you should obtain 0.48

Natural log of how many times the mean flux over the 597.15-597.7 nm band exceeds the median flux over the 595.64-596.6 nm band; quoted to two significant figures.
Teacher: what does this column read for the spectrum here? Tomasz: 0.015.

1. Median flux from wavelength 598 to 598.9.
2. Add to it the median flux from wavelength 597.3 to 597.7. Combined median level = 9.9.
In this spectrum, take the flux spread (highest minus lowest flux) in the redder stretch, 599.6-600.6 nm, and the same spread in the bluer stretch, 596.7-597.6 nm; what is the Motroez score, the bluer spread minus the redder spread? -0.2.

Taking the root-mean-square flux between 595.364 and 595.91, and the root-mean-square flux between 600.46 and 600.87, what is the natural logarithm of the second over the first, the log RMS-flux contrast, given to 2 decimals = -0.07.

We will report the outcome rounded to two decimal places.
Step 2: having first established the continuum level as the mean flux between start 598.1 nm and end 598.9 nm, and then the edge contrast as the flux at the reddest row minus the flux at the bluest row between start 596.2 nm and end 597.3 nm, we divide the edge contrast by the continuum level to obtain -0.19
